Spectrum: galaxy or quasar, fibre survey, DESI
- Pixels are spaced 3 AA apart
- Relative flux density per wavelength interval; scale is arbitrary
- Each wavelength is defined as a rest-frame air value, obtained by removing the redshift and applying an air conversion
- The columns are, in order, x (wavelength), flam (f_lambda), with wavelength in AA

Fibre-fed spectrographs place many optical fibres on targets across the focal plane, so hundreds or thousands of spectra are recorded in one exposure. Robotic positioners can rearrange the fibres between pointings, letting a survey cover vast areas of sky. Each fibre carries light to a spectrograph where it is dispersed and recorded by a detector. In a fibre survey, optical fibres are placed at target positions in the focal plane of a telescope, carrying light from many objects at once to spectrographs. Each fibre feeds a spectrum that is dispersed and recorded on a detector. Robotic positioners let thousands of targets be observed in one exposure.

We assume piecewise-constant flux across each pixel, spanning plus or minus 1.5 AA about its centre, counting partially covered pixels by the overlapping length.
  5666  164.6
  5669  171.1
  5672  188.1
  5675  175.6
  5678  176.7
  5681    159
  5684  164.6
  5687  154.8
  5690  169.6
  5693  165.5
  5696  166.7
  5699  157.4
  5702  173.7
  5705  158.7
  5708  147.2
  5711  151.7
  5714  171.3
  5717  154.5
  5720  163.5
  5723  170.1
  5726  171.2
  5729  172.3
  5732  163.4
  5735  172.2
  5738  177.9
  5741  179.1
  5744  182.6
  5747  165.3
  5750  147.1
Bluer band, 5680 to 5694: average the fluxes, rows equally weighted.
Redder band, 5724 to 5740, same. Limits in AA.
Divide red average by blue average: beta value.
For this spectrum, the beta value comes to 1.05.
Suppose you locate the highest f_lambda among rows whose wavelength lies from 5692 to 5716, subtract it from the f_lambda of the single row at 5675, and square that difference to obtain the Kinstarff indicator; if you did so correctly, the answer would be 4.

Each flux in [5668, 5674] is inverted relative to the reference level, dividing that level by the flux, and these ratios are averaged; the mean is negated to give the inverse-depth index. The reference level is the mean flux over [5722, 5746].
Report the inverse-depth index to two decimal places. -0.97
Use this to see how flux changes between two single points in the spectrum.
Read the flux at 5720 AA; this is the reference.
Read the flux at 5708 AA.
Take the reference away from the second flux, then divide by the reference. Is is -0.10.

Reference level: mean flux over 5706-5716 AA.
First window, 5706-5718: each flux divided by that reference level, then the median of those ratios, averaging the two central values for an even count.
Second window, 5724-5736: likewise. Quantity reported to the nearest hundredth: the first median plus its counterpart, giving 2.07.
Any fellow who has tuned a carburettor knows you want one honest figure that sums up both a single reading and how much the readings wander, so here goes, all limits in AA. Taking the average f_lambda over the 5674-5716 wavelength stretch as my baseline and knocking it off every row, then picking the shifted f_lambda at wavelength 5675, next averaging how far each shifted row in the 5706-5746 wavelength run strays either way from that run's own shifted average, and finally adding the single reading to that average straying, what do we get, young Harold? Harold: 21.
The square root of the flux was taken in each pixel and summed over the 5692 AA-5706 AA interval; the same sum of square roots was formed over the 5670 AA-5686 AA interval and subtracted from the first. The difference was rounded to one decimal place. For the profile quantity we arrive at -1.6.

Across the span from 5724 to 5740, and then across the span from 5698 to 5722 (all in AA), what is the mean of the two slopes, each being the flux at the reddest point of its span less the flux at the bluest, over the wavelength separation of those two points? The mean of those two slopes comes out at 0.42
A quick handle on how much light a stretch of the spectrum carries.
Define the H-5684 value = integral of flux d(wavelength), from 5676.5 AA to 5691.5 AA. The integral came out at 2474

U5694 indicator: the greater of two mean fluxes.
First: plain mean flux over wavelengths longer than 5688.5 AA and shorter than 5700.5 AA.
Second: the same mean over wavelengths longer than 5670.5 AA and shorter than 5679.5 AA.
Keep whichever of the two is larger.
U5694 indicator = 180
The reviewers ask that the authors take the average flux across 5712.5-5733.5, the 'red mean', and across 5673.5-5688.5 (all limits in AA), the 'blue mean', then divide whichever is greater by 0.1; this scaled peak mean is 1666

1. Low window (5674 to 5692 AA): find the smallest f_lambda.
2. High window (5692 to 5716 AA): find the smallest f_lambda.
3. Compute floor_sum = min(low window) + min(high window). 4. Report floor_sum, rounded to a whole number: 302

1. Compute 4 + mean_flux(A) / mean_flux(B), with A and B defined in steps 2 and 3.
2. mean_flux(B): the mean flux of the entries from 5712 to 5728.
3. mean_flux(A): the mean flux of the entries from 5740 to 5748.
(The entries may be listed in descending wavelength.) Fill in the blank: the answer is 5.06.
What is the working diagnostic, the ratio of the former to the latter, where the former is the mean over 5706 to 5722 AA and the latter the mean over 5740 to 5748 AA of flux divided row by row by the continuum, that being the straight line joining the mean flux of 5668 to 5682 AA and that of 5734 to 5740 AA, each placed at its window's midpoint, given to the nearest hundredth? 0.90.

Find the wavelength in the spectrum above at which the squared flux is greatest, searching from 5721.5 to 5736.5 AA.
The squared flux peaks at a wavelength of 5729 AA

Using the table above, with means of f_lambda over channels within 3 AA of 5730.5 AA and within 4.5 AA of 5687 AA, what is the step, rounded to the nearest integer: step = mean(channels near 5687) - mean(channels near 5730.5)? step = -5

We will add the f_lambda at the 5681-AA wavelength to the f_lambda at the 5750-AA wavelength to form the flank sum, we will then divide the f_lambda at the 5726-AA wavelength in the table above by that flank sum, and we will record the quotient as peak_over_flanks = 0.56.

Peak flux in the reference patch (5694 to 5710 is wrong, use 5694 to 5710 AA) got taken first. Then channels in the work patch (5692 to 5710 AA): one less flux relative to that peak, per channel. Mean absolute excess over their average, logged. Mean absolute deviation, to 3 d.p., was 0.041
